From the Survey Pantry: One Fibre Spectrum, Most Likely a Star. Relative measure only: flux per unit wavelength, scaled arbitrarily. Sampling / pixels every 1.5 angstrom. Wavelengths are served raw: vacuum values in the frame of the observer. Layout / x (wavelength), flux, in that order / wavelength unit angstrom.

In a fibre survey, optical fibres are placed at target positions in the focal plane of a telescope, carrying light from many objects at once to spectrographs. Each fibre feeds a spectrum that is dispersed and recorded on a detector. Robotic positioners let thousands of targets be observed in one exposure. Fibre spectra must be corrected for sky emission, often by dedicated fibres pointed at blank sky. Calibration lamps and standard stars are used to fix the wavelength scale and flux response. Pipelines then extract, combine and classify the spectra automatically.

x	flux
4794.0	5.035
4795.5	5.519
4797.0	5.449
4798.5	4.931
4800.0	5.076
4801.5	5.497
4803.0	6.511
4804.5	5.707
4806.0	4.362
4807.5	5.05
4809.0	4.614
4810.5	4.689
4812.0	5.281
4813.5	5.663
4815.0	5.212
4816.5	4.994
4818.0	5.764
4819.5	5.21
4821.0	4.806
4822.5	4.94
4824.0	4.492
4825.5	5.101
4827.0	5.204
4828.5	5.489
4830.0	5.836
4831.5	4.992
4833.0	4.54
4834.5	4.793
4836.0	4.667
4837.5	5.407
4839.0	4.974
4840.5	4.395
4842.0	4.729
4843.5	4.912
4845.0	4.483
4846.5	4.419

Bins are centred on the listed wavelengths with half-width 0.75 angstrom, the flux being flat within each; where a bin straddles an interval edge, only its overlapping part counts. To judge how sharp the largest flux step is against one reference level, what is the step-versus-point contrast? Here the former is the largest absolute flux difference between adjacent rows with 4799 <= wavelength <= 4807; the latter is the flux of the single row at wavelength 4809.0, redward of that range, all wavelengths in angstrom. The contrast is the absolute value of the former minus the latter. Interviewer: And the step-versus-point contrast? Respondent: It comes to 3.27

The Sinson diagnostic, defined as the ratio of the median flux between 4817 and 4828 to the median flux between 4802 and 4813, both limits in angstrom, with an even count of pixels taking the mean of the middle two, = 1.01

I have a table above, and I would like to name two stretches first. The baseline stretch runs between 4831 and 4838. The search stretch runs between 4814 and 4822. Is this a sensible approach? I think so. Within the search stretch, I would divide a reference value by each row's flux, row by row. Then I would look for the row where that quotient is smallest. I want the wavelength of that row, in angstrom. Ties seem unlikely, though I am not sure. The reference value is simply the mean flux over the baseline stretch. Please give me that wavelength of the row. 4818.0 angstrom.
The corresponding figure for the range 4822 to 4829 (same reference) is 4828.5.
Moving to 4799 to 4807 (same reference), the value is 4803.0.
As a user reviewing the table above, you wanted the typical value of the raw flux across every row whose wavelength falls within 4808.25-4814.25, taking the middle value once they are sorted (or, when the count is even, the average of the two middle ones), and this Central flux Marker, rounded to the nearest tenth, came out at 5.0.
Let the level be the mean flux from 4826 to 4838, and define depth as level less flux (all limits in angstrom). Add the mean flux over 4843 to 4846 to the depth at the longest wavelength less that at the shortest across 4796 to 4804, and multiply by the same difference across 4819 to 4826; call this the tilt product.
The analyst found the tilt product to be 0.4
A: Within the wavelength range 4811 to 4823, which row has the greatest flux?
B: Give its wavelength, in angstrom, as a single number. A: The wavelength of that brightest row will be 4818.0 angstrom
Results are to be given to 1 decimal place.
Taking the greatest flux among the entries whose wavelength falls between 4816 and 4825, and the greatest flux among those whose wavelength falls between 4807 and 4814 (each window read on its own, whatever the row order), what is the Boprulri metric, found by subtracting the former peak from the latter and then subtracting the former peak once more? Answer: -5.9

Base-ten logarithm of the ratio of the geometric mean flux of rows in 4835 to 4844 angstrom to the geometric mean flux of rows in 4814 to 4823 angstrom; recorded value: -0.027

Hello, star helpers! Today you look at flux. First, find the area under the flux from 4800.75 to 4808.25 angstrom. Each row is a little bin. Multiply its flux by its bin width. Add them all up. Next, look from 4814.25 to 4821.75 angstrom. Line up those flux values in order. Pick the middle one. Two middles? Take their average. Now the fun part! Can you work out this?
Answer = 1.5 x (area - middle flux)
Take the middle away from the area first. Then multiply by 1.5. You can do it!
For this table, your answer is 53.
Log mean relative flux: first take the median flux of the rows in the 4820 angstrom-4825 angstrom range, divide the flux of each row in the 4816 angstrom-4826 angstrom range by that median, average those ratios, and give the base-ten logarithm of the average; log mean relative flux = 0.021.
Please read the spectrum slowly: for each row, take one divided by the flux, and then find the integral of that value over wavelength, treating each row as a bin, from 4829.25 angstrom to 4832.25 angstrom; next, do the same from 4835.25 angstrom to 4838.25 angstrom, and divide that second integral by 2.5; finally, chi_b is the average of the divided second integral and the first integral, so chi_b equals 0.40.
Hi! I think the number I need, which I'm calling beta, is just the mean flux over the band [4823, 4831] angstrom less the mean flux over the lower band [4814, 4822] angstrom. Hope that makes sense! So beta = 0.0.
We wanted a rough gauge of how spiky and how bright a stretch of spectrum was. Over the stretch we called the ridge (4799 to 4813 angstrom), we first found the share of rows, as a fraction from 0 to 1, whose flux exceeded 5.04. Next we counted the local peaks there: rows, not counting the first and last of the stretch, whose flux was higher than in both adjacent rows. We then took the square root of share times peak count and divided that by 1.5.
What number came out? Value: 0.77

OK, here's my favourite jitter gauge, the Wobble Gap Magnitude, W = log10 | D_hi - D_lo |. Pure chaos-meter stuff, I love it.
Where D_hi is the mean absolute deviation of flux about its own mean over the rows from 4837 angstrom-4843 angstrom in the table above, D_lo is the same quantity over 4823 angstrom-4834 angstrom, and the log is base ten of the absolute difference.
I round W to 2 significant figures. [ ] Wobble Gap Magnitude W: -1.3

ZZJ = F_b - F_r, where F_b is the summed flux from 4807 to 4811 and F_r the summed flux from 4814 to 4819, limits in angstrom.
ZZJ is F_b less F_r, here -1.6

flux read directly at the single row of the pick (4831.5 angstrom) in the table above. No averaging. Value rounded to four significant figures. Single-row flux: 4.992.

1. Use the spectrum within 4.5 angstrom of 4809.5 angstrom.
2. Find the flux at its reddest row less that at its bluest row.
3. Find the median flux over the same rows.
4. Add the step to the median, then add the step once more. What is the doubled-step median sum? 7.5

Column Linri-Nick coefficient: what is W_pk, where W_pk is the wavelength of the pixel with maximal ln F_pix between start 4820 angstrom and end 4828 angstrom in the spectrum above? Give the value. 4827.0 angstrom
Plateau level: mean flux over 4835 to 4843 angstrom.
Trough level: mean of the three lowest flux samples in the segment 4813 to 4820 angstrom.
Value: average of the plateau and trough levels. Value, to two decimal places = 4.99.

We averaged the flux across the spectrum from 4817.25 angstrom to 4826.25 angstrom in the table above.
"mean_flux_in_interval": 5.05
